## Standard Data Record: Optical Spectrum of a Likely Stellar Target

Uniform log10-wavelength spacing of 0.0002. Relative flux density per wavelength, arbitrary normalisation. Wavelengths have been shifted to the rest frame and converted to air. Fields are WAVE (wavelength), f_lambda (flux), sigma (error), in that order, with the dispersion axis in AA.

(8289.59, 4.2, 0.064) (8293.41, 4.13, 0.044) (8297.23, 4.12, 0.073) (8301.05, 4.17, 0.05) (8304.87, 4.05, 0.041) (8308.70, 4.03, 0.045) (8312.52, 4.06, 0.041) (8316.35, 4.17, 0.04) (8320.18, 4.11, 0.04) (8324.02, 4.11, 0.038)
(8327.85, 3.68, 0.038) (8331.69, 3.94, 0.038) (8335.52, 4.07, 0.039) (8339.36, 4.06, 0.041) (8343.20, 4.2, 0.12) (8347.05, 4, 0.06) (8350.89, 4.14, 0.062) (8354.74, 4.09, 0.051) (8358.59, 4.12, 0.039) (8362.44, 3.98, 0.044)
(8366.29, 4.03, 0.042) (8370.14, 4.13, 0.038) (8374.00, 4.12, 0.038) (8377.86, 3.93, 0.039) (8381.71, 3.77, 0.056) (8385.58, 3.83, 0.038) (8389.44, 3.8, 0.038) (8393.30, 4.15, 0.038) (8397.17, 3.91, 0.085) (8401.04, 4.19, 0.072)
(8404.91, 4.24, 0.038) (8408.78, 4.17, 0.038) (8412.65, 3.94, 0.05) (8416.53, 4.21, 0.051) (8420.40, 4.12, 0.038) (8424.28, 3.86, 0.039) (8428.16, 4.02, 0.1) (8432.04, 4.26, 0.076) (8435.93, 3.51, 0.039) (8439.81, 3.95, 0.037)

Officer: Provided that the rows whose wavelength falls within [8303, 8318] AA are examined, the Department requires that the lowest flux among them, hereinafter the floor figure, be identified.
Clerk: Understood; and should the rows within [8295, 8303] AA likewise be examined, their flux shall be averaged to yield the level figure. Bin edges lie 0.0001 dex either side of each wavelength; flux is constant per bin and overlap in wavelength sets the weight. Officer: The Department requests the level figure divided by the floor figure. 1.03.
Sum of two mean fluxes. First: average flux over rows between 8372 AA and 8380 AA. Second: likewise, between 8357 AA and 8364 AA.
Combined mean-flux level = 8.07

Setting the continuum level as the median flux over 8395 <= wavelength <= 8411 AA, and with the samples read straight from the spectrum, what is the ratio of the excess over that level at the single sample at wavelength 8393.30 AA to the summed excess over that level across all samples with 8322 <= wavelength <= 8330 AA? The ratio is 0.1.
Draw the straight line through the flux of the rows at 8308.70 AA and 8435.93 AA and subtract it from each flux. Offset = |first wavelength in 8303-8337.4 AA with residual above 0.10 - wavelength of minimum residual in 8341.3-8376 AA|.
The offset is 30.7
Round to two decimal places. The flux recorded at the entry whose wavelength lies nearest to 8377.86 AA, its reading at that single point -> 3.93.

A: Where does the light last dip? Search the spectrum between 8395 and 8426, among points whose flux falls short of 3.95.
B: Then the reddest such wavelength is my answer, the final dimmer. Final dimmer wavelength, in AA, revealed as 8424.28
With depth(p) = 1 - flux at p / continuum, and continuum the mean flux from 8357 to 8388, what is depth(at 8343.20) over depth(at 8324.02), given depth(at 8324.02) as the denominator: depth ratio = 2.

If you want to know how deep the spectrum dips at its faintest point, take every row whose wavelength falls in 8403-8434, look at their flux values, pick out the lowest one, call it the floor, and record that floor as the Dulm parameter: 3.86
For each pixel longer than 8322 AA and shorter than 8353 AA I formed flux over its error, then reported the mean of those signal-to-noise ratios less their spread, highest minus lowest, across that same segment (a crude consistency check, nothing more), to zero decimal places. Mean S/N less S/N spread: 12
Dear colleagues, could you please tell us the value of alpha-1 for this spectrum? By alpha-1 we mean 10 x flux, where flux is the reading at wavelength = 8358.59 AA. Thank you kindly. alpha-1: 41.2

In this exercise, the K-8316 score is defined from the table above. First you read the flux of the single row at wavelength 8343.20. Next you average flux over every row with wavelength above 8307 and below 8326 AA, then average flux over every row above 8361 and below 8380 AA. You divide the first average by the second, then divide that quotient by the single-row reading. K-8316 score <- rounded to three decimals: 0.242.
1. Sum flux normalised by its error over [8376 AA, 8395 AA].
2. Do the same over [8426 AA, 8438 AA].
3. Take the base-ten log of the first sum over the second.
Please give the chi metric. 0.41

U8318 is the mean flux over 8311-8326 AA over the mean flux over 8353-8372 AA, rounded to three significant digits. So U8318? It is 1.01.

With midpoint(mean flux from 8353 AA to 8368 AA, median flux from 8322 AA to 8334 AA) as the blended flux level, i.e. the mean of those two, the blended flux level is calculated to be 4.00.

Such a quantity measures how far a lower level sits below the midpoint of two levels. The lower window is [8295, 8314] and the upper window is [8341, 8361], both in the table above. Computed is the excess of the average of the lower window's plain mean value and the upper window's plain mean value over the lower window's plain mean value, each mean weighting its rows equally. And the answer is 0.01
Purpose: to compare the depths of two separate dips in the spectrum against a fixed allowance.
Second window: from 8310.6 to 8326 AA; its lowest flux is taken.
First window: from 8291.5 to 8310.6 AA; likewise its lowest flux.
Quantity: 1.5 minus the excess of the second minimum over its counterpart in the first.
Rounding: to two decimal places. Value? 1.47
